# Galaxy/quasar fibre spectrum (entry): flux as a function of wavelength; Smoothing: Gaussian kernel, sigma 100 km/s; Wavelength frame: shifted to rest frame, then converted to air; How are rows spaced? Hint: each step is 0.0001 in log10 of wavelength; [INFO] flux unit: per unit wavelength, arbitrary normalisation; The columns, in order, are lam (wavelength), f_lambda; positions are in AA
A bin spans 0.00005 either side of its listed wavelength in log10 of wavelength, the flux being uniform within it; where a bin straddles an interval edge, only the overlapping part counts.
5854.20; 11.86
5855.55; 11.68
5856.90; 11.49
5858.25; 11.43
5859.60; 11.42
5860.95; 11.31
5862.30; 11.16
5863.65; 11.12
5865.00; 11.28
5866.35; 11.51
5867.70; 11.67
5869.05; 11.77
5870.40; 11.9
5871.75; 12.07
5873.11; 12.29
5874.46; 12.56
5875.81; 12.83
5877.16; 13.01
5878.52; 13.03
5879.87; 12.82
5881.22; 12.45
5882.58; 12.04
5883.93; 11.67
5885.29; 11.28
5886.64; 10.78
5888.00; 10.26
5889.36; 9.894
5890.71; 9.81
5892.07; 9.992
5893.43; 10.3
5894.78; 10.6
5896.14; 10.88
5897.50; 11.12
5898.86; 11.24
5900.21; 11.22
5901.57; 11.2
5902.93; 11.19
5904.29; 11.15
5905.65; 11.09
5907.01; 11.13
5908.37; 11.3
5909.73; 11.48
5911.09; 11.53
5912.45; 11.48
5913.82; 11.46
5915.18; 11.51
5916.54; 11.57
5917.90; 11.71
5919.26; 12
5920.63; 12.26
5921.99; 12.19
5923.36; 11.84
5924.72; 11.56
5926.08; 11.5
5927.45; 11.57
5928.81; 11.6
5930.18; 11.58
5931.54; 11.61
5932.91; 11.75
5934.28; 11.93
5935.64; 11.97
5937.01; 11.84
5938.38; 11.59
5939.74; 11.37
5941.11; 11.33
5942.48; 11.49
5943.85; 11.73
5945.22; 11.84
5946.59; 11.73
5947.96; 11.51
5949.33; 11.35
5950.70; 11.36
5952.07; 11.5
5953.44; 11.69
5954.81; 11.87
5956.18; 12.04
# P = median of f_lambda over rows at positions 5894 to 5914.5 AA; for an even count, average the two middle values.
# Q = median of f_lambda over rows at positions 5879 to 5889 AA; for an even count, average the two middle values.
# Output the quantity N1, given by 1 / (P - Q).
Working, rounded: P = 11.2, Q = 11.7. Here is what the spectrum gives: -2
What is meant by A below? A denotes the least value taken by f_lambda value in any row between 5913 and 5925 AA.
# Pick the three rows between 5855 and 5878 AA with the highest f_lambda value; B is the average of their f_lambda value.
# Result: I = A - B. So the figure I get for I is -1.3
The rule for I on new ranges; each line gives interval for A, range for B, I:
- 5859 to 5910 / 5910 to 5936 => -2.3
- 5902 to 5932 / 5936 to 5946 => -0.7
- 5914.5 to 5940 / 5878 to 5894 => -1.4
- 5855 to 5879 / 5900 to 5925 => -1.0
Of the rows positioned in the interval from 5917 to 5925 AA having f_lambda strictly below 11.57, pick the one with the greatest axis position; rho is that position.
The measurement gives 5924.72 AA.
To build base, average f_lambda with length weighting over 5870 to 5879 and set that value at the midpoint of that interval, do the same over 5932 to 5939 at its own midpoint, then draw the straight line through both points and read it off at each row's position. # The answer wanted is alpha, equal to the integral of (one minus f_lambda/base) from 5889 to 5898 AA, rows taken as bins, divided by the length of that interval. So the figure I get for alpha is 0.16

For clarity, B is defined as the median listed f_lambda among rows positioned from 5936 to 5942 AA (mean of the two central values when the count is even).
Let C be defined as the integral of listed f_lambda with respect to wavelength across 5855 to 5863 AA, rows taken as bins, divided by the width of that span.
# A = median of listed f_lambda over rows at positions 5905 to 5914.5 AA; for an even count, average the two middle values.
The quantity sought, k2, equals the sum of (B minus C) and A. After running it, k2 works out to 11.5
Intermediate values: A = 11.5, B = 11.5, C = 11.4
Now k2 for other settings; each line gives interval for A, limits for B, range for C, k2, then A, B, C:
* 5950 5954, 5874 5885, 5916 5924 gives 12.3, 11.5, 12.7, 11.9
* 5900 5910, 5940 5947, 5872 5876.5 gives 10.4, 11.2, 11.7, 12.5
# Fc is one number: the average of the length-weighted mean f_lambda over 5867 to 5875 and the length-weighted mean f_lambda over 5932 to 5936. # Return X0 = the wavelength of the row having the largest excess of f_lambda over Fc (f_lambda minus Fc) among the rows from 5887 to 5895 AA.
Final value 5894.78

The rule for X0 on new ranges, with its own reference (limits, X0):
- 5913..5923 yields 5920.63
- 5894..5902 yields 5898.86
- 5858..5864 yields 5858.25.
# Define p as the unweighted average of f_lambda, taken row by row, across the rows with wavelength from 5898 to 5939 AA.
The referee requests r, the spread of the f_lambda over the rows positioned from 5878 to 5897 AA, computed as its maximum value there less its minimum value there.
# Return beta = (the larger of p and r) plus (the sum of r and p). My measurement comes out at 26.4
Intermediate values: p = 11.6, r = 3.2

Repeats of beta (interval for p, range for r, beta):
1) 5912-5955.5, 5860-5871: 24.1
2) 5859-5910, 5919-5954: 23.8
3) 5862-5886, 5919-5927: 24.8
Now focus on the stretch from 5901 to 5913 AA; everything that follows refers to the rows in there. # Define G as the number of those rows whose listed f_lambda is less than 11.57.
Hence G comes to 9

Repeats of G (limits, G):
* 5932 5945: 3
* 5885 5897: 9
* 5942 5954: 5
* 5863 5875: 3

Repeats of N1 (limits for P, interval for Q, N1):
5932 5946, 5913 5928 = 6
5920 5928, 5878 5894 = 1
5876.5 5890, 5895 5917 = 2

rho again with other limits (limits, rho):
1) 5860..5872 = 5866.35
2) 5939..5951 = 5950.70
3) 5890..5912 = 5911.09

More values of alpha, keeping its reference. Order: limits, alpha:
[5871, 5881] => -0.01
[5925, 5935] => 0.02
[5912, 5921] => 0.03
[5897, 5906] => 0.08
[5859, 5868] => 0.10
